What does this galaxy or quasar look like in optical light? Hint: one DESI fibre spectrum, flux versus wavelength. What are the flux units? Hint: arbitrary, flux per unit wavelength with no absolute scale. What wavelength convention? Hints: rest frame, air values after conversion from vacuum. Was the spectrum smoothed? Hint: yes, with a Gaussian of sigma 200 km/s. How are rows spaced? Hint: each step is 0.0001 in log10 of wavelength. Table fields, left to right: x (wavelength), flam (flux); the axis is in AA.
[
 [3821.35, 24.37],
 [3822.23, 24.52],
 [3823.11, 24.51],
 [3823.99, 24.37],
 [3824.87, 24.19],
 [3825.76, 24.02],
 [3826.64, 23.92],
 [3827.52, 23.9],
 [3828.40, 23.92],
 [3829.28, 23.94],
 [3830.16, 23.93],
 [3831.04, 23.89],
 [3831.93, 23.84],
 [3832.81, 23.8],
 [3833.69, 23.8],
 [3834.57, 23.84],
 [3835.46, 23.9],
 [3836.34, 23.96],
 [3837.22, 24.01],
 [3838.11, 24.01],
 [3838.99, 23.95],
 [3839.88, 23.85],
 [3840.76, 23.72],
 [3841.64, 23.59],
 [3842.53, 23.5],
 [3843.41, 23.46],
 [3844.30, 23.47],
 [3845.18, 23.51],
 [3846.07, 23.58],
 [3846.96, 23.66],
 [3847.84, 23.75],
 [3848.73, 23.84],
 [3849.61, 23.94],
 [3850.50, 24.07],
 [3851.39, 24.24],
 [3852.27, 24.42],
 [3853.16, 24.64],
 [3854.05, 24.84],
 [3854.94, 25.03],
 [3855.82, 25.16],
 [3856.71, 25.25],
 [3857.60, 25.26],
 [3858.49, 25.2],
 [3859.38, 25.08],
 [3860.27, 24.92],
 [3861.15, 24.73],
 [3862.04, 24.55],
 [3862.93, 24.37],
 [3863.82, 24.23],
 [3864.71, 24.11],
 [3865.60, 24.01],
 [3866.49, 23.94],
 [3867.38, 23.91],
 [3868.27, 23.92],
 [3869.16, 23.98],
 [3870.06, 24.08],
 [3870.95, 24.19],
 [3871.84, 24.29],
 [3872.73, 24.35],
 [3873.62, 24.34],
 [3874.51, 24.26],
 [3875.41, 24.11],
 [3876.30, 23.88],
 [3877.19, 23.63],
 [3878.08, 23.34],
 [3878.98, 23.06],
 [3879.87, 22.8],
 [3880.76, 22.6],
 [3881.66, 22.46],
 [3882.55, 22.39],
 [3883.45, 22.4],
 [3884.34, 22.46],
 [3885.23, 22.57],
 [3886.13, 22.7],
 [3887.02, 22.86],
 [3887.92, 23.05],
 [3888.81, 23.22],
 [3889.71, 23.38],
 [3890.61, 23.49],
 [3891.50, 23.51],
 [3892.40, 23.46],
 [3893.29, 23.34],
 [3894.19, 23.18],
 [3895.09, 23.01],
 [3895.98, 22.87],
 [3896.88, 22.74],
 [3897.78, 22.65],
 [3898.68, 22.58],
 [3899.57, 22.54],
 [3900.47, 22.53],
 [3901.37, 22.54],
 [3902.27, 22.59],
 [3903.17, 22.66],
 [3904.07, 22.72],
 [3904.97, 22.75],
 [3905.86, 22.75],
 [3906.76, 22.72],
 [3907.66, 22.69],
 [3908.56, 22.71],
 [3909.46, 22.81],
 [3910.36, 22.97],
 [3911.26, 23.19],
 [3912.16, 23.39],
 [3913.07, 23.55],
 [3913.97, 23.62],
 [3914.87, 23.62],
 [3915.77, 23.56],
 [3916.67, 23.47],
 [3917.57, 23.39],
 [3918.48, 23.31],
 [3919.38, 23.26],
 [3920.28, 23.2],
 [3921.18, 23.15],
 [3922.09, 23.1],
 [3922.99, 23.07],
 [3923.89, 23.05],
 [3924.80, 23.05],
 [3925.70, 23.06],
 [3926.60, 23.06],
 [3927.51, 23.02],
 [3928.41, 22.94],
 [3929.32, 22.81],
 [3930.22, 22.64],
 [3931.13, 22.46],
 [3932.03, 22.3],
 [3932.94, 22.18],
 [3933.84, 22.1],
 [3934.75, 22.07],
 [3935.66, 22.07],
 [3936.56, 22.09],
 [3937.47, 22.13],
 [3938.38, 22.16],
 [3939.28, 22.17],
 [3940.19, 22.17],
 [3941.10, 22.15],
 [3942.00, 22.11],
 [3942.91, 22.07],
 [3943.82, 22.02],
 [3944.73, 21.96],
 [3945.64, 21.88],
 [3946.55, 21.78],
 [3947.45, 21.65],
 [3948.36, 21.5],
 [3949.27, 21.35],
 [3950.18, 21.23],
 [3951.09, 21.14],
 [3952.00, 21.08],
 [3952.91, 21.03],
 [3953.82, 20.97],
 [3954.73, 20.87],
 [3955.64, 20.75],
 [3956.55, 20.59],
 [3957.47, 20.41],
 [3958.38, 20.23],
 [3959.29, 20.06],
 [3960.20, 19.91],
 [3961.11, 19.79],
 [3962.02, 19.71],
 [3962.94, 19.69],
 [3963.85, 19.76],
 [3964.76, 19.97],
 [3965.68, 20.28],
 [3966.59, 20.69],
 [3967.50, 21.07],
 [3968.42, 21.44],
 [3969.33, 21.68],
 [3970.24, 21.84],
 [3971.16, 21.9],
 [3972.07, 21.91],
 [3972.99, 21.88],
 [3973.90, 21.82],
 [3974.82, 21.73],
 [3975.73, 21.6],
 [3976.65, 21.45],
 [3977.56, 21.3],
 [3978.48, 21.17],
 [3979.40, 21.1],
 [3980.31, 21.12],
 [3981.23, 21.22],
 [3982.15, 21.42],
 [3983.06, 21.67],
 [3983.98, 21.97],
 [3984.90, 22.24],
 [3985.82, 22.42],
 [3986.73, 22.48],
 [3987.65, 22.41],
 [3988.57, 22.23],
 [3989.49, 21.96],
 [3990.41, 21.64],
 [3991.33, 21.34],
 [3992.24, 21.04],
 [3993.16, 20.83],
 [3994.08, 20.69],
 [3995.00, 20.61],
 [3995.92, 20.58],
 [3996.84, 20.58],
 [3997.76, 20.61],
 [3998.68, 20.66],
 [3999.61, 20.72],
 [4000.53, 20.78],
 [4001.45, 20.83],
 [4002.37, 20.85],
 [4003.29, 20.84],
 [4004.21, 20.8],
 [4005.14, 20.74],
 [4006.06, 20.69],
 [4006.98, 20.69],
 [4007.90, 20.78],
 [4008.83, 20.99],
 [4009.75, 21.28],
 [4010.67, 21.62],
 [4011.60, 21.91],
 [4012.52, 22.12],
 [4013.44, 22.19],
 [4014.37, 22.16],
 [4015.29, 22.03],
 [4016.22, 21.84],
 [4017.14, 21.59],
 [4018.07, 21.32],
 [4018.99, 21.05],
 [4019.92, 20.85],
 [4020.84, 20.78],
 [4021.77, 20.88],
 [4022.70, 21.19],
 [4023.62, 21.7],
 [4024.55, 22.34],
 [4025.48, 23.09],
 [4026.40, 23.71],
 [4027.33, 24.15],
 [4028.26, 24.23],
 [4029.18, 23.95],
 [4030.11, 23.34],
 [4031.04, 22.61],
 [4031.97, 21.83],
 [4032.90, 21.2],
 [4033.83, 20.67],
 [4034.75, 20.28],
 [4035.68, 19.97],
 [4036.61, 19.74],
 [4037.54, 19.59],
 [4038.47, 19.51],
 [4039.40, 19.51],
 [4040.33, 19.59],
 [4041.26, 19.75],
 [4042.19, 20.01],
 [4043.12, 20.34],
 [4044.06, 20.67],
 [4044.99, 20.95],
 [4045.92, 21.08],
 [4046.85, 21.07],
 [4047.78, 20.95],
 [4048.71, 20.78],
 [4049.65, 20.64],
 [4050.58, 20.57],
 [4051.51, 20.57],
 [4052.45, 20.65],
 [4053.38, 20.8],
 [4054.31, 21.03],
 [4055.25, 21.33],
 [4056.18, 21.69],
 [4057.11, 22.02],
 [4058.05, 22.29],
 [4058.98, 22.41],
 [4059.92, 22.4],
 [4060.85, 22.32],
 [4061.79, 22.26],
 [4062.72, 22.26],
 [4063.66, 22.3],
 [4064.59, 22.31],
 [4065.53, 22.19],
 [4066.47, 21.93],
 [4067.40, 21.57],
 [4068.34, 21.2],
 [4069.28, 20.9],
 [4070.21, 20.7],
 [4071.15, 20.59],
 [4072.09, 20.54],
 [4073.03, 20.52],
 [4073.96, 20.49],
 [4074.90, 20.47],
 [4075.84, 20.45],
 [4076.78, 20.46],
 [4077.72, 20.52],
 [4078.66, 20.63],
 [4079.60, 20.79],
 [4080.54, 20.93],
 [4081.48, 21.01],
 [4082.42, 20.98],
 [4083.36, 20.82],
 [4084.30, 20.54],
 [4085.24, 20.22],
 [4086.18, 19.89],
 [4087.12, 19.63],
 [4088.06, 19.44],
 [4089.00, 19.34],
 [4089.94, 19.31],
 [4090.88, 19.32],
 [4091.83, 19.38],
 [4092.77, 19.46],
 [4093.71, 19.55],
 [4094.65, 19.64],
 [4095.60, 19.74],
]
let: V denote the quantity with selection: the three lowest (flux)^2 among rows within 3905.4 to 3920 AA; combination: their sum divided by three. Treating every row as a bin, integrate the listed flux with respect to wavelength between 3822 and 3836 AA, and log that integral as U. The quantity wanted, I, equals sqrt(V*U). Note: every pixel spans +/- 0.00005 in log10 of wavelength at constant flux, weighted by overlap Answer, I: 416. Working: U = 336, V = 516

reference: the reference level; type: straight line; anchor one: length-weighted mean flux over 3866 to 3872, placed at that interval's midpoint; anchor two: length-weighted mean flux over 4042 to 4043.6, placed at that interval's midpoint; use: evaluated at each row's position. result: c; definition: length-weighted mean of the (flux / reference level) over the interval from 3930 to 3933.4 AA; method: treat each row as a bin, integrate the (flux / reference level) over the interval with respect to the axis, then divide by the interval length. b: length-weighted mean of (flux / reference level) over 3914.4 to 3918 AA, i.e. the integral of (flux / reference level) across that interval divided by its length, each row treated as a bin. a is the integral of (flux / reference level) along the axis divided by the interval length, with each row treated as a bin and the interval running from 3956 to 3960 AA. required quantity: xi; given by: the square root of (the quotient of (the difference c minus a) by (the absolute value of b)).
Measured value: 0.26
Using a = 0.92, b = 1.026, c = 0.99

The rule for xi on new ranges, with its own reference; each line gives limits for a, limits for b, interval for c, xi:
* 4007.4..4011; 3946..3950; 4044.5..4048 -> 0.20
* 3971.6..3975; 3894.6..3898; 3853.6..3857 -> 0.15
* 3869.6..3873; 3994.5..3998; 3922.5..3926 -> 0.07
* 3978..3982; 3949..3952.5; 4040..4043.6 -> 0.08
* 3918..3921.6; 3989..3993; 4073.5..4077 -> 0.20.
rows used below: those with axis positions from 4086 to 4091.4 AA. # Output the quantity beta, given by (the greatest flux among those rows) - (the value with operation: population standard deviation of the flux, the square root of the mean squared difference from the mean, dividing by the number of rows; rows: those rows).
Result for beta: 19.7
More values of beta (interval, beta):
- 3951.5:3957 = 20.9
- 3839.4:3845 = 23.7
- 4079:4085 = 20.9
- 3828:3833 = 23.9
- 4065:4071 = 21.7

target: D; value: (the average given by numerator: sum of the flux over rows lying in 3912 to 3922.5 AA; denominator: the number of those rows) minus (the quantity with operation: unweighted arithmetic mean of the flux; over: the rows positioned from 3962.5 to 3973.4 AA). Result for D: 2.4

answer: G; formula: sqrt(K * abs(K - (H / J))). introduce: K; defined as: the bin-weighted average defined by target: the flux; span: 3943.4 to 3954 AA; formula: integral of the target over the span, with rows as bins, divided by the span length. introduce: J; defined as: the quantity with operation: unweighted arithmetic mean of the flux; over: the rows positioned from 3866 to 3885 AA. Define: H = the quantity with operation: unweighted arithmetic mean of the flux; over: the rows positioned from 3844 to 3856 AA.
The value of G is 21.0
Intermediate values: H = 24.2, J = 23.5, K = 21.5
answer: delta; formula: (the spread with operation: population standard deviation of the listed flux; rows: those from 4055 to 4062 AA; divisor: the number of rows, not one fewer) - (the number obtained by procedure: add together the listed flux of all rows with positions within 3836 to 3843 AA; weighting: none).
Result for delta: -190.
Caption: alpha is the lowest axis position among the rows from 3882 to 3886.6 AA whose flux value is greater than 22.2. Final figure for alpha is 3882.55 AA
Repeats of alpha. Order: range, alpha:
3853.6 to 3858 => 3854.05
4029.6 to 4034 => 4030.11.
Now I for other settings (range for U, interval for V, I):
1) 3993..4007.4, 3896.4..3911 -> 389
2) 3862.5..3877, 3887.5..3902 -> 421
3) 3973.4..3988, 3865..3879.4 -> 415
